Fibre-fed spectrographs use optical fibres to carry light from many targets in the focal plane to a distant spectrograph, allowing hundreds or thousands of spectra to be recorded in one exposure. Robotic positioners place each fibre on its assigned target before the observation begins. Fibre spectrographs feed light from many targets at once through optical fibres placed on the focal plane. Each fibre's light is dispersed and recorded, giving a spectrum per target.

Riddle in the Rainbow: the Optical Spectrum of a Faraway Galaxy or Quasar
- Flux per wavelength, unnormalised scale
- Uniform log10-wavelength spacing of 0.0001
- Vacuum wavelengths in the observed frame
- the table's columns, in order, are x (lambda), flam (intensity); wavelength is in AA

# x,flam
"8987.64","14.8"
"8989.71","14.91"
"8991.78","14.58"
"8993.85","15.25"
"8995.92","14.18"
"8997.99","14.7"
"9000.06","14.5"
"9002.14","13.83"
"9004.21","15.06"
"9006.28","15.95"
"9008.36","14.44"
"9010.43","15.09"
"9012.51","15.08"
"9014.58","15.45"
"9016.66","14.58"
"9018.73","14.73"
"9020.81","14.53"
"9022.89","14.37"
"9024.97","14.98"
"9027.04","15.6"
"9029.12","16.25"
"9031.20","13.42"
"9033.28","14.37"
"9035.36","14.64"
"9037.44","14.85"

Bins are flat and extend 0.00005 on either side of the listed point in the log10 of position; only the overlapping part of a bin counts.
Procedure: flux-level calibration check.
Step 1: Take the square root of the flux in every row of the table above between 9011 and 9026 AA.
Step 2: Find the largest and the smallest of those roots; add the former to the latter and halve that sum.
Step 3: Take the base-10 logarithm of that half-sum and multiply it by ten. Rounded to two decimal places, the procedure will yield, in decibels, 5.87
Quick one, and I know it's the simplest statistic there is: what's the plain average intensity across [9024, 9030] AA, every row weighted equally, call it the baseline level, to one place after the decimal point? 15.6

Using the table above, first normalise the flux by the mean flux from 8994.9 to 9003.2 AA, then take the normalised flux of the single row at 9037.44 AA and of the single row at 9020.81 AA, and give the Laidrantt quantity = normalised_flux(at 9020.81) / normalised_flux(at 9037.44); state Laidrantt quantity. 0.98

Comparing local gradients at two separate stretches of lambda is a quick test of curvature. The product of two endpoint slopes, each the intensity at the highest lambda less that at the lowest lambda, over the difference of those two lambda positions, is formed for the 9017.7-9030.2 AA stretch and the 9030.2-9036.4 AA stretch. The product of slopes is 0.043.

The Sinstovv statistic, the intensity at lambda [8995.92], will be 14.18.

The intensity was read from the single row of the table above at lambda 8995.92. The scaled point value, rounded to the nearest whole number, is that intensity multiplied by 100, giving 1418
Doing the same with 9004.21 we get 1506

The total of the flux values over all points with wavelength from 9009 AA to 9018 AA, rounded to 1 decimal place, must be 60.2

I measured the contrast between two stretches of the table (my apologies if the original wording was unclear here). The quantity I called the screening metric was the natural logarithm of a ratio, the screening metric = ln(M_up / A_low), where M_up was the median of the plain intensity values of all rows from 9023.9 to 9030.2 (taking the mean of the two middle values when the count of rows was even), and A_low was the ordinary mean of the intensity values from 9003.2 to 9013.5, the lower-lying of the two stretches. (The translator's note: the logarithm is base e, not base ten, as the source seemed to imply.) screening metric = 0.031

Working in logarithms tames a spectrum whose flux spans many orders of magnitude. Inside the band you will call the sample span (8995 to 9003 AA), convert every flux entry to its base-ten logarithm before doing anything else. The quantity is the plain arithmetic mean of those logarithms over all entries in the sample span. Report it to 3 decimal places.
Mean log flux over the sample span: 1.155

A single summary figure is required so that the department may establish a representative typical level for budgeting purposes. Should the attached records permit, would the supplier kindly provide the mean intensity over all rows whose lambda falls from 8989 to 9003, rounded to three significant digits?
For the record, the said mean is 14.6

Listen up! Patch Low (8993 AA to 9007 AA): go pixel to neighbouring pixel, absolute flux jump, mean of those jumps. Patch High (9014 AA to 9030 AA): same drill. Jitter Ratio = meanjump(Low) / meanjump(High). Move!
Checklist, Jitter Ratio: 1.6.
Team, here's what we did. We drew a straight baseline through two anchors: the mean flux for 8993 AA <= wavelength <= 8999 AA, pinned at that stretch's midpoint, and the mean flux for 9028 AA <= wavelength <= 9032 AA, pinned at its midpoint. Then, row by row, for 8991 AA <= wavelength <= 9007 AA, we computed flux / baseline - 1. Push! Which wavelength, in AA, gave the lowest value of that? 9002.14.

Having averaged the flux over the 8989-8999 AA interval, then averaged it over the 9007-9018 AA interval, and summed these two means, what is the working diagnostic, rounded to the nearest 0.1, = 29.7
